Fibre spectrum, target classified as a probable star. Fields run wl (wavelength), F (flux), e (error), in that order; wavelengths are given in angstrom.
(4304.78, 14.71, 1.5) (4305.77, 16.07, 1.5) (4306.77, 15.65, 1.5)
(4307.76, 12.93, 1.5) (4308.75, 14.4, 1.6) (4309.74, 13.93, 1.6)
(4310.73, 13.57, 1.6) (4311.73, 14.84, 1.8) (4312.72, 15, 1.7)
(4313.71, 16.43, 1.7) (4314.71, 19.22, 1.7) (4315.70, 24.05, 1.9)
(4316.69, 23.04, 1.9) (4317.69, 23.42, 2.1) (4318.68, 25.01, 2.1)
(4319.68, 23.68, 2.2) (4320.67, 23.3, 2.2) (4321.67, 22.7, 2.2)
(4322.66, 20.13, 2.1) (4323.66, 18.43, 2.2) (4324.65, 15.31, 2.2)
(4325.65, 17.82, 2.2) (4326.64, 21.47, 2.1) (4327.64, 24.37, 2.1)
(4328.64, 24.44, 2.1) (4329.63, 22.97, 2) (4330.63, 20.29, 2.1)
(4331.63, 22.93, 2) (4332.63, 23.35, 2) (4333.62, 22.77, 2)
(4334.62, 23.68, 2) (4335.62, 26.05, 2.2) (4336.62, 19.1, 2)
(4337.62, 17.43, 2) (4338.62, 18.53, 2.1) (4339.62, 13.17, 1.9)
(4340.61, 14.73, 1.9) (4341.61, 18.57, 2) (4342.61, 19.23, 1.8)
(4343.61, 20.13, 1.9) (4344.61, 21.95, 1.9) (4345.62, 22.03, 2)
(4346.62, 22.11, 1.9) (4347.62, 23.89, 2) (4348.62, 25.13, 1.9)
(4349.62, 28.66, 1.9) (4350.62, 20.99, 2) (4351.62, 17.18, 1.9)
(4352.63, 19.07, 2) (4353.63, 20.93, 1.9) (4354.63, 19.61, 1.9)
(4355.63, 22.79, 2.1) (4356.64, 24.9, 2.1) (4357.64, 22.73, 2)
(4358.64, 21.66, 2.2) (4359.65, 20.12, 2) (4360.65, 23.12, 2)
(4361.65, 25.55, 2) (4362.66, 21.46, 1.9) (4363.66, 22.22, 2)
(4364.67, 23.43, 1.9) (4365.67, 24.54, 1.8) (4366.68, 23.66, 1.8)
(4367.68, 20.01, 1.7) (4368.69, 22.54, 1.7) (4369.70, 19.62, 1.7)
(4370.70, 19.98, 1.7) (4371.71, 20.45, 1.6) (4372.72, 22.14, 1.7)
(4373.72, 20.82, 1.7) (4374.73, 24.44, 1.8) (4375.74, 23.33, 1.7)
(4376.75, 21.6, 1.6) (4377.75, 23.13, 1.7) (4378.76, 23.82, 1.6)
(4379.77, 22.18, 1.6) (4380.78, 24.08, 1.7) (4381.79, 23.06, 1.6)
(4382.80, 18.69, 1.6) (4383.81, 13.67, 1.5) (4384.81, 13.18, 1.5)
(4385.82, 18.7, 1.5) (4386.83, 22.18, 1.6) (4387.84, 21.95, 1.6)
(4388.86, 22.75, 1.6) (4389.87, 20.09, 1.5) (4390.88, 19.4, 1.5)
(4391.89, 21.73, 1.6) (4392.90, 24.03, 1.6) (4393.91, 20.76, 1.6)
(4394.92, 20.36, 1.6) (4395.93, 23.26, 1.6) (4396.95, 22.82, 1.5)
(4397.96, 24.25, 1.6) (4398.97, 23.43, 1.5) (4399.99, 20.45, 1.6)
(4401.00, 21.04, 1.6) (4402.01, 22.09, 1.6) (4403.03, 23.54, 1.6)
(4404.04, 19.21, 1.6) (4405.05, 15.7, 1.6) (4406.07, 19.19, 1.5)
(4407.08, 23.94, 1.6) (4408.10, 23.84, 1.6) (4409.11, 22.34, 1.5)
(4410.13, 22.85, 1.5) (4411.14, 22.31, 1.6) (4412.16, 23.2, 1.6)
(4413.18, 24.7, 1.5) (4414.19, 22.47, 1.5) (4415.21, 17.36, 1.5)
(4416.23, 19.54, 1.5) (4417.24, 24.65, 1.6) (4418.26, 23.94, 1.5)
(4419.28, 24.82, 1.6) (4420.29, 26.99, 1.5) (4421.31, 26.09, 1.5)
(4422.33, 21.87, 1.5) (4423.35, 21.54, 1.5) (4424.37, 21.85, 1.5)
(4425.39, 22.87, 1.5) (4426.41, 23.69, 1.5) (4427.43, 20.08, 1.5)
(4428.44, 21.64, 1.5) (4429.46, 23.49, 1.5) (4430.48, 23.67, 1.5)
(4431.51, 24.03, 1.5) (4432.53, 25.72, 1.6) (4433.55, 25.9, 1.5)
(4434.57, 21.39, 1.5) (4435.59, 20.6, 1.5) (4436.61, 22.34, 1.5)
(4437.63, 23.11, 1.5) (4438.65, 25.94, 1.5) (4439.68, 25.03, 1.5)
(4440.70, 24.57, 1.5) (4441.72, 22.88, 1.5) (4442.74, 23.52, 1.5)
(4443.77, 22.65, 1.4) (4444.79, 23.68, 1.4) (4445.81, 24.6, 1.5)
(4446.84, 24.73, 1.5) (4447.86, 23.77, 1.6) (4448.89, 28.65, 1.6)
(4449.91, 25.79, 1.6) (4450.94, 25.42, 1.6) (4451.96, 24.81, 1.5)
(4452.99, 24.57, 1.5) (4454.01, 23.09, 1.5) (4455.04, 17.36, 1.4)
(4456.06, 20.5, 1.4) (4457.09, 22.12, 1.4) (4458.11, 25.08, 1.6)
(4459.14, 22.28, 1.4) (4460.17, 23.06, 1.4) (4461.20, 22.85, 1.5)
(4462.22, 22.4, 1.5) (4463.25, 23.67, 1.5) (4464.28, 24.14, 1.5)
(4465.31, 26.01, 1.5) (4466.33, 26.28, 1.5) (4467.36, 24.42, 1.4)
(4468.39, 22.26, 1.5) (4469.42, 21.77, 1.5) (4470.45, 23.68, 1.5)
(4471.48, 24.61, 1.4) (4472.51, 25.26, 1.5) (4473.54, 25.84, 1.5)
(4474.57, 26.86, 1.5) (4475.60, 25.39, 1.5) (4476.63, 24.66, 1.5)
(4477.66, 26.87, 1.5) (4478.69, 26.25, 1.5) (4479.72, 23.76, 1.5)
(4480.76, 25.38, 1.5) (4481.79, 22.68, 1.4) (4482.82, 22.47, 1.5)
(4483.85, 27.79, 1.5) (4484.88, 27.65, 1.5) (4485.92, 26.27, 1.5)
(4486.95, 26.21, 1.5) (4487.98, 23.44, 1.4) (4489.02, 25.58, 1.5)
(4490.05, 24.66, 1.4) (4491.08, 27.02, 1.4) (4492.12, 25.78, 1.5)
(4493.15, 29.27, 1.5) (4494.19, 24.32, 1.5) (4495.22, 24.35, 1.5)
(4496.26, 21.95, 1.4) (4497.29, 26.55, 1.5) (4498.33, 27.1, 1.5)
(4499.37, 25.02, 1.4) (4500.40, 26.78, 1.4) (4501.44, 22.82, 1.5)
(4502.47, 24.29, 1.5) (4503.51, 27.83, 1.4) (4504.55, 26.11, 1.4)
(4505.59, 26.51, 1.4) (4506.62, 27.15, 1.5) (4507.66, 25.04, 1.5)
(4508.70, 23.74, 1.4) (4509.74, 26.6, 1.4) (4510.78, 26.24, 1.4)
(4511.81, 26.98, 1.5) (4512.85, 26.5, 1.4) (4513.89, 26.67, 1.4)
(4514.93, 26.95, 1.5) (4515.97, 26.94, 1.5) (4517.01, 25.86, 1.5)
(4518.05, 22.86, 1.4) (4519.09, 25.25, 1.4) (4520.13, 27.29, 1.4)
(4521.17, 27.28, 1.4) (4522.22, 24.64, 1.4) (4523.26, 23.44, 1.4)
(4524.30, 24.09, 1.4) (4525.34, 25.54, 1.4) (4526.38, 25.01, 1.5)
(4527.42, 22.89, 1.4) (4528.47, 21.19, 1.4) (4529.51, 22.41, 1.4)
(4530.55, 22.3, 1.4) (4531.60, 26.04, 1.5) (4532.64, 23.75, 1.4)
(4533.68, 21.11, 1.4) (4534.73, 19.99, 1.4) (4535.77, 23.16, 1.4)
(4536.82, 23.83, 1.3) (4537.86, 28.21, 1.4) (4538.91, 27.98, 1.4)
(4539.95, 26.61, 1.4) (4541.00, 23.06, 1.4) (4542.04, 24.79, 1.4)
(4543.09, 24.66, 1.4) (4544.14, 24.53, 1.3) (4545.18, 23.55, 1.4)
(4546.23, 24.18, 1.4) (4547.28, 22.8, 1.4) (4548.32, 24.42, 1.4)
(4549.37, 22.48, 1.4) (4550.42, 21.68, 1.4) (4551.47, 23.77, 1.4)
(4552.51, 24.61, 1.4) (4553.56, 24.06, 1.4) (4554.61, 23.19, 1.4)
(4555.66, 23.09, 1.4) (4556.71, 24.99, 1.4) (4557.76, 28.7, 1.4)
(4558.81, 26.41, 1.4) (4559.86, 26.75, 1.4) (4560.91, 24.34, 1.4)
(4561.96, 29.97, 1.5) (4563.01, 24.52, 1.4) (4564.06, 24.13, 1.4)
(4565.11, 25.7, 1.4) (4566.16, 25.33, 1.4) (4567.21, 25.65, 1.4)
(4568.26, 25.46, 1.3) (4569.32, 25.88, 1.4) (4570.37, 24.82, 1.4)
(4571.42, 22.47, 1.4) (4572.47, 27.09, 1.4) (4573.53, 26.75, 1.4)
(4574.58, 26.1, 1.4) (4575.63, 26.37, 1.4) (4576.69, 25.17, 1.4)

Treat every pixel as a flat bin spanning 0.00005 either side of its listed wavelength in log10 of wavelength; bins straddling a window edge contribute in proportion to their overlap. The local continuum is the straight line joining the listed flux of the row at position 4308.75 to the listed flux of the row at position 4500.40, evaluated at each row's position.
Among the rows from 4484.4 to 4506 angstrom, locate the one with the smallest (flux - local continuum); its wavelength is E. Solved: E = 4496.26 angstrom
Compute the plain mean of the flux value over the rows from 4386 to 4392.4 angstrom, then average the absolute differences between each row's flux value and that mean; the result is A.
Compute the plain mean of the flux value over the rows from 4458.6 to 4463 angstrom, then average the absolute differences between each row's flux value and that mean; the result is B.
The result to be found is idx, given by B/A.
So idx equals 0.3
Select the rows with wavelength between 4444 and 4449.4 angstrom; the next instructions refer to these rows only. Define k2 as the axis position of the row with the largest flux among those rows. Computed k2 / 4448.89 angstrom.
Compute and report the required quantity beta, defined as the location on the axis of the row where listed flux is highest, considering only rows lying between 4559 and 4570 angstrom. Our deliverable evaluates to 4561.96 angstrom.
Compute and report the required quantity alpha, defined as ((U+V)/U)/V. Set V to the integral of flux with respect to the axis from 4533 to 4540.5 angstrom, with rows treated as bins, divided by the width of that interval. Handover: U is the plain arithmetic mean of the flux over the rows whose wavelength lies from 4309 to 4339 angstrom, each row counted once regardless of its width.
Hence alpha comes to 0.090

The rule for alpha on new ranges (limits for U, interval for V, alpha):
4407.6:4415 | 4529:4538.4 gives 0.086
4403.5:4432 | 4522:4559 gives 0.086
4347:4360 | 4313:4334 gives 0.091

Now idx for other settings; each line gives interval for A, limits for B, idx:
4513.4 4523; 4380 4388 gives 2.9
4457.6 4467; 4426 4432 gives 1.0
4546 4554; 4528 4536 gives 1.5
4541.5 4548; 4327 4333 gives 1.6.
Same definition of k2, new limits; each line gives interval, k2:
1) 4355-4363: 4361.65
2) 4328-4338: 4335.62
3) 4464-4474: 4466.33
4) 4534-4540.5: 4537.86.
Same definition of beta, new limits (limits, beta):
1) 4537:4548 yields 4537.86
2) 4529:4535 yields 4531.60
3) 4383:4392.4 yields 4388.86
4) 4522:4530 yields 4525.34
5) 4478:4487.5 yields 4483.85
